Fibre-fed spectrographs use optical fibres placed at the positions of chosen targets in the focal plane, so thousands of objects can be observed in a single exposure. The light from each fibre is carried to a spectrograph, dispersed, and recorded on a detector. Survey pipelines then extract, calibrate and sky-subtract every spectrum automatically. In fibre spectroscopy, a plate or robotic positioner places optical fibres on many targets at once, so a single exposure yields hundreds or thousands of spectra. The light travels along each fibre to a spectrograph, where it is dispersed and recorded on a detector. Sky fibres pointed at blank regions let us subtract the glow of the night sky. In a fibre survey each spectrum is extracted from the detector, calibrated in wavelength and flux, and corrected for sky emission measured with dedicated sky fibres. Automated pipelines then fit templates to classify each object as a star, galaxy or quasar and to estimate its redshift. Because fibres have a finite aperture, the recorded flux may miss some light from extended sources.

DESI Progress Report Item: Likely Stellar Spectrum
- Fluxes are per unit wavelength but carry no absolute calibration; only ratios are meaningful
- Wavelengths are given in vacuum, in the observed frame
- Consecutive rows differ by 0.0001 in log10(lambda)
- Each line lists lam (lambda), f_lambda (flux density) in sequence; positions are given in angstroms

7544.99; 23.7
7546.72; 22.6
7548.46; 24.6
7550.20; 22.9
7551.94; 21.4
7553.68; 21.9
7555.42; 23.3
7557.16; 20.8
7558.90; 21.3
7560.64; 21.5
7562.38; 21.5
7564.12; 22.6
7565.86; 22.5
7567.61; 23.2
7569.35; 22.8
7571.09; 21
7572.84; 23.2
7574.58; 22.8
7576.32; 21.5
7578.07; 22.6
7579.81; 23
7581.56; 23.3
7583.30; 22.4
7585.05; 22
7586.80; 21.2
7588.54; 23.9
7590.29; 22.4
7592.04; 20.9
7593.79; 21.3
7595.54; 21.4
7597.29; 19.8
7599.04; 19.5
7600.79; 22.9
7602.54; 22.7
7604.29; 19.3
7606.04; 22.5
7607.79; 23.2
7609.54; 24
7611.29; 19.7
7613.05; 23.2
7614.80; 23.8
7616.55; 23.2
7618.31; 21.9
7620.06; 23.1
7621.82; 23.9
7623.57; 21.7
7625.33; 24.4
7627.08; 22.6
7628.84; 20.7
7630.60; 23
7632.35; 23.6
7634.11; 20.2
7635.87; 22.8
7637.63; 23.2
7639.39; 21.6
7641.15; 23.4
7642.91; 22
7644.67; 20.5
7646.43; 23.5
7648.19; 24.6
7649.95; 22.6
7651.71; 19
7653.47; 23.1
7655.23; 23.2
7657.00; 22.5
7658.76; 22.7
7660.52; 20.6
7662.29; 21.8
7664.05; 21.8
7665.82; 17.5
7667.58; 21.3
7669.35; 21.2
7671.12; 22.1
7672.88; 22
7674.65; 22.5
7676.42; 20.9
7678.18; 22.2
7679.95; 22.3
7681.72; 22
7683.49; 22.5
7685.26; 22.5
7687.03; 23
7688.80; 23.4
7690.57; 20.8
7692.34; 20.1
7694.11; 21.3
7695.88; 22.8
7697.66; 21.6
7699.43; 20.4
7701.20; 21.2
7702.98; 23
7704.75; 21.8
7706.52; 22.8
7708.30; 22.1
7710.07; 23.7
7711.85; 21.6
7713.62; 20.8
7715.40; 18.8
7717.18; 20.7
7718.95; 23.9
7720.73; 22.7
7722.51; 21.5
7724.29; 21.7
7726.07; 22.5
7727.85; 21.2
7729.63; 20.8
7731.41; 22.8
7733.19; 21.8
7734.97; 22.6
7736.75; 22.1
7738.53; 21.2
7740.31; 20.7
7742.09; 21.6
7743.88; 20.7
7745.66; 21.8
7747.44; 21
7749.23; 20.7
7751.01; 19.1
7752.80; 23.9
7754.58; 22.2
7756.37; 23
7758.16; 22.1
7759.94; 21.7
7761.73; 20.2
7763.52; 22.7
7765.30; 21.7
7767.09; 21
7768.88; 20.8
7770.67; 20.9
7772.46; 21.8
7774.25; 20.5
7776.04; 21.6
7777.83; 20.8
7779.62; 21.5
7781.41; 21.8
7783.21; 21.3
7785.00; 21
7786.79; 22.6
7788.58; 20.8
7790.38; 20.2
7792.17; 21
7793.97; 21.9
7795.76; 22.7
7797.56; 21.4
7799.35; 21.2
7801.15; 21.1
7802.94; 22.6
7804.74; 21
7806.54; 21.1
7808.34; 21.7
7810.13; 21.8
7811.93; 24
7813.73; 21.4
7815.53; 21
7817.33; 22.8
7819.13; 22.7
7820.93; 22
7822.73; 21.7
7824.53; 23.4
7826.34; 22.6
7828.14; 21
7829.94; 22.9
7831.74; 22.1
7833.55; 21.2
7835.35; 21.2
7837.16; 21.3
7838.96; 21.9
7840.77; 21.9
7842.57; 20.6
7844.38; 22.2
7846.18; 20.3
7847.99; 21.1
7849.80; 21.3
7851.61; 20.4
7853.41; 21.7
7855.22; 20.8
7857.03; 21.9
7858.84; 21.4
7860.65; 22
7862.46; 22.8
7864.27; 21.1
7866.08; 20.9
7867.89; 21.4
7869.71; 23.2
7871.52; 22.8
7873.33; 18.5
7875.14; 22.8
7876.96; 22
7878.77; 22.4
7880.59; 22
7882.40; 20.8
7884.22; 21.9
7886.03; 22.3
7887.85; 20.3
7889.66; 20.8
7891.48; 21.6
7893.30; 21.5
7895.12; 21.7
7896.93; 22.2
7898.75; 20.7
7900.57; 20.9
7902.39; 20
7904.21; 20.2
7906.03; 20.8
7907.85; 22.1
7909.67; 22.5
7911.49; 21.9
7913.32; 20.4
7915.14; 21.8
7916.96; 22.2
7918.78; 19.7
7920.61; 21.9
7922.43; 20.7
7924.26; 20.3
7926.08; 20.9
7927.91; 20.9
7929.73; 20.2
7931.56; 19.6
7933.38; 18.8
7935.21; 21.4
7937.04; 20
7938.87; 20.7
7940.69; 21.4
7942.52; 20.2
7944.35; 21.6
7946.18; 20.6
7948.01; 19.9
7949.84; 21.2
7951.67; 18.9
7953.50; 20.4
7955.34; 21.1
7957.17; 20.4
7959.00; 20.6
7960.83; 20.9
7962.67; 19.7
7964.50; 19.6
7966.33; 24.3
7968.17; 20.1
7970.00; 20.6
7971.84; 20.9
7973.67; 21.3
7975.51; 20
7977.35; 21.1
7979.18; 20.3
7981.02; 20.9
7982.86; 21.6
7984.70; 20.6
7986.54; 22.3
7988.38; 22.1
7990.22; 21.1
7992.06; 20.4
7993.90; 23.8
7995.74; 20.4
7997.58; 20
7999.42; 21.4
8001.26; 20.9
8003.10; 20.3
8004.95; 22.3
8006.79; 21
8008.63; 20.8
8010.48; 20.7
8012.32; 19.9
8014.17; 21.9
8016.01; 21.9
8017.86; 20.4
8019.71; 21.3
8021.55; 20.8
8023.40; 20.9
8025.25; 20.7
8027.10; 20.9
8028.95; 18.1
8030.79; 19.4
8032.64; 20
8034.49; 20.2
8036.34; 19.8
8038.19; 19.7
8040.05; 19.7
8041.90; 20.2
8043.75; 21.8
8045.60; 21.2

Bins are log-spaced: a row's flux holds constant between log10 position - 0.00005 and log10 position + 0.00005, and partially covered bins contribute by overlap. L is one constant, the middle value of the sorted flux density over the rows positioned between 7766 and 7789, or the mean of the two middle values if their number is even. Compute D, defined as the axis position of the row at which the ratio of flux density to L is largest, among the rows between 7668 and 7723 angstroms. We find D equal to 7718.95 angstroms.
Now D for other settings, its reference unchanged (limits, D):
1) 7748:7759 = 7752.80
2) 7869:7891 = 7869.71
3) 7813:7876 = 7824.53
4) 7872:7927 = 7875.14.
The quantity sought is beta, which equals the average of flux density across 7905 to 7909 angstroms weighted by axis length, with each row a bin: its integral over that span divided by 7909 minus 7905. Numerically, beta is 21.5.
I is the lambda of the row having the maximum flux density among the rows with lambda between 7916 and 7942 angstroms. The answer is 7916.96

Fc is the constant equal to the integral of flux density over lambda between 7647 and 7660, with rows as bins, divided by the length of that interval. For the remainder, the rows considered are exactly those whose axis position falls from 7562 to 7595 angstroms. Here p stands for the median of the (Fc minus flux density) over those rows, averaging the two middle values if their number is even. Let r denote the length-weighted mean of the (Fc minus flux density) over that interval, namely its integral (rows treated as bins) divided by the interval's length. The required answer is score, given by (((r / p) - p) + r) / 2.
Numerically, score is 7.77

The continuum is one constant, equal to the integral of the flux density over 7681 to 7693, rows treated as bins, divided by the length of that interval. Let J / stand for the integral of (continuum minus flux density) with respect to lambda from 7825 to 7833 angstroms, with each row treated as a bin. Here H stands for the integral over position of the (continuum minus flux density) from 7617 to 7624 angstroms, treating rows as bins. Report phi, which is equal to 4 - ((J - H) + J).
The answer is 1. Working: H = -5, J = -1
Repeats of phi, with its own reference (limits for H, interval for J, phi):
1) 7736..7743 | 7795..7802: 2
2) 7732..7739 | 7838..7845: -2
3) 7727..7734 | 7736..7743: -3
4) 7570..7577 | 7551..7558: 0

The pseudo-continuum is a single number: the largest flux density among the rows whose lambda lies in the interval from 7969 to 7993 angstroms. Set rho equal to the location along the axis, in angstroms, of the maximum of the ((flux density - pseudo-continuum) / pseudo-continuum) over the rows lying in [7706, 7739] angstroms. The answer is 7718.95 angstroms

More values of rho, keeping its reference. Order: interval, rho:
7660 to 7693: 7688.80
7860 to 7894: 7869.71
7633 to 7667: 7648.19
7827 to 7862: 7829.94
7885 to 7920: 7909.67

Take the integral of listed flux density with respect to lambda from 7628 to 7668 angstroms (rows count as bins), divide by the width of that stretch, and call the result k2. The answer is 22.0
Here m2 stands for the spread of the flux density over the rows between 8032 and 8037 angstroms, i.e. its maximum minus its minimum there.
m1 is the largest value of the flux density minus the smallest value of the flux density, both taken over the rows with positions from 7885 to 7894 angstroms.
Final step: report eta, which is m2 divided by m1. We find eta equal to 0.2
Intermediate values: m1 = 2.0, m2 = 0.4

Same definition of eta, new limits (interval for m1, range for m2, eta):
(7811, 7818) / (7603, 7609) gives 1.3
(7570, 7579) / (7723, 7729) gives 0.6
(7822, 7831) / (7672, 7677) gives 0.7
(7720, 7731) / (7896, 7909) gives 1.2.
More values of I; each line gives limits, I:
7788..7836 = 7811.93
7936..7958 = 7944.35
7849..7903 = 7869.71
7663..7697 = 7688.80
